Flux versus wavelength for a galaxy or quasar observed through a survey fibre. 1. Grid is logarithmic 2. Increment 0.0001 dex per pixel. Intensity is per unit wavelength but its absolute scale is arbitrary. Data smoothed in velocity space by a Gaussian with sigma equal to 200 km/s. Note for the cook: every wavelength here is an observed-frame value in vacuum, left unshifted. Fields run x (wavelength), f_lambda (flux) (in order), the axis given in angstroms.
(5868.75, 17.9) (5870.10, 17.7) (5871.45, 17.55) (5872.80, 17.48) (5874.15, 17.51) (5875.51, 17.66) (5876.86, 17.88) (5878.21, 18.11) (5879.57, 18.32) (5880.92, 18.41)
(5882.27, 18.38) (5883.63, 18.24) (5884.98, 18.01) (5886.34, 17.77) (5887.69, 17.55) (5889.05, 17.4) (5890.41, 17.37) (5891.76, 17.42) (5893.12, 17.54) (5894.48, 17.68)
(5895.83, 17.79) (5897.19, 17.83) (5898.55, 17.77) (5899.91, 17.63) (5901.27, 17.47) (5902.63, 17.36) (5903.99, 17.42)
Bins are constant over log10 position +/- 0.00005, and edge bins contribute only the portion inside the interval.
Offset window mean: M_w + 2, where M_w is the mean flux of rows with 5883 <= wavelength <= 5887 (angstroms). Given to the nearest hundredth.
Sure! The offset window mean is 20.01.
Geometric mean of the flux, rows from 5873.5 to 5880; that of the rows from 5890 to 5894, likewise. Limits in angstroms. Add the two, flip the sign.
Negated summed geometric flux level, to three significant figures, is -35.3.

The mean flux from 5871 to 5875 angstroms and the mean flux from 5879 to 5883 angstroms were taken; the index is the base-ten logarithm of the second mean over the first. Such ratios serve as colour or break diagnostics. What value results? 0.021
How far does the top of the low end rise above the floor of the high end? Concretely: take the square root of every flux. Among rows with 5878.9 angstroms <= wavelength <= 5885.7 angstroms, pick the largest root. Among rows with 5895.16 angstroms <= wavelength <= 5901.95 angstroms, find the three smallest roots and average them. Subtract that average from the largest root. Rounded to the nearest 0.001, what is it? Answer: 0.093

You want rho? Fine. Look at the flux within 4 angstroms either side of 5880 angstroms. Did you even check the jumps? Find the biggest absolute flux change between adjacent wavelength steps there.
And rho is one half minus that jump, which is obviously 0.270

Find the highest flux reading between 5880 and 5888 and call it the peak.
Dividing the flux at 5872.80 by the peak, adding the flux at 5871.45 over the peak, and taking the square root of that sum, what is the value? 1.38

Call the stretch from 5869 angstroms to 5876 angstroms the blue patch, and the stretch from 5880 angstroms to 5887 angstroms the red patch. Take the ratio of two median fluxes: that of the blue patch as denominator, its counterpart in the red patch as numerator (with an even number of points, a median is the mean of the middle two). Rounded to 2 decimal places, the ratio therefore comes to 1.04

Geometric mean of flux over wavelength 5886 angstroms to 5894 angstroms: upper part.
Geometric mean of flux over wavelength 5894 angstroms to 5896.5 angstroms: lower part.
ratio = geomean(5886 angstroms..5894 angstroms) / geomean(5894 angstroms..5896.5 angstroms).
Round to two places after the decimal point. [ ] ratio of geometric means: 0.99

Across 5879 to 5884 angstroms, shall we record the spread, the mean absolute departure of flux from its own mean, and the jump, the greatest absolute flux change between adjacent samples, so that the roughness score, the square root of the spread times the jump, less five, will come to -4.91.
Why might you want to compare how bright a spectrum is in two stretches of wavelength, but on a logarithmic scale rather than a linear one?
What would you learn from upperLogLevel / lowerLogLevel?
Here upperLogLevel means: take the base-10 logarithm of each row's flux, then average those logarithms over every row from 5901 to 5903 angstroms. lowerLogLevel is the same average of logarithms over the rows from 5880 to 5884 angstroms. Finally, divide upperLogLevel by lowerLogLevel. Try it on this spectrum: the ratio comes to 0.98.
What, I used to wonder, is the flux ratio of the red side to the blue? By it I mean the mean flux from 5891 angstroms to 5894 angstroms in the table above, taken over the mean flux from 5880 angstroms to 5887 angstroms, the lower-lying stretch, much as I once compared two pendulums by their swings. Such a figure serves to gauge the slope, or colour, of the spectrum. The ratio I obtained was 0.96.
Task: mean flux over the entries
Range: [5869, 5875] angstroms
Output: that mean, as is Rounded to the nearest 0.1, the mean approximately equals 17.6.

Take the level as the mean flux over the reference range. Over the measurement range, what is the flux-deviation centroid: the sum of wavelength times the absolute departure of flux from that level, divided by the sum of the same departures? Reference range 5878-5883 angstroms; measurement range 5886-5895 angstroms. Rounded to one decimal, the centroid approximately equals 5890.5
